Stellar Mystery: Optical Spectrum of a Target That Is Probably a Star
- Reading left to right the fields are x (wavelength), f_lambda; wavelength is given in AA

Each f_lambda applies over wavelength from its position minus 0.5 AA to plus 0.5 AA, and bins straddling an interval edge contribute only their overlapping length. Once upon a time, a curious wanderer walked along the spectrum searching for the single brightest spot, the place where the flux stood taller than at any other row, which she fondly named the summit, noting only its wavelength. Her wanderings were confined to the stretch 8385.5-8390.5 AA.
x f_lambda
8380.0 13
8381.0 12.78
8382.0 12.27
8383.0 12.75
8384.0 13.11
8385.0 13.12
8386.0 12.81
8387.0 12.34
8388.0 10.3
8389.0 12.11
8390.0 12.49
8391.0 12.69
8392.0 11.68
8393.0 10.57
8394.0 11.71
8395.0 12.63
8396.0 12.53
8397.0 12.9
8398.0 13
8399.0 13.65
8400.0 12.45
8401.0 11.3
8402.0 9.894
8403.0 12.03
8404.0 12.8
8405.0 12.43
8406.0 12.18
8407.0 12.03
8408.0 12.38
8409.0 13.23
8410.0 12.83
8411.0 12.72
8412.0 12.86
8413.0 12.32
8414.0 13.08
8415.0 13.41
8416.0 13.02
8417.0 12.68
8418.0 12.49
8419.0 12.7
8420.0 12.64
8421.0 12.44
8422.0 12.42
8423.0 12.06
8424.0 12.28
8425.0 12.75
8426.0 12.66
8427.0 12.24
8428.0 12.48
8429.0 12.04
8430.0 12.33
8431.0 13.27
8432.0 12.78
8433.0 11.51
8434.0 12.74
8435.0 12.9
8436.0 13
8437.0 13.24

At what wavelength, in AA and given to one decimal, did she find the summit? 8386.0 AA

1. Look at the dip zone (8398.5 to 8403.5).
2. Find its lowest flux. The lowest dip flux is 9.894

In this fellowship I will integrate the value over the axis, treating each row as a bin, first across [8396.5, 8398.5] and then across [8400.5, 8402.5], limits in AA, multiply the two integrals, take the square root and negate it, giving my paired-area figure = -23.4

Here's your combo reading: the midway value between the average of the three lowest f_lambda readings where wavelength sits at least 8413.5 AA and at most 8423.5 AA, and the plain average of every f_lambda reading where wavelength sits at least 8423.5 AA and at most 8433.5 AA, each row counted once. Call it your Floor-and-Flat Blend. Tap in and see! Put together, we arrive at 12.4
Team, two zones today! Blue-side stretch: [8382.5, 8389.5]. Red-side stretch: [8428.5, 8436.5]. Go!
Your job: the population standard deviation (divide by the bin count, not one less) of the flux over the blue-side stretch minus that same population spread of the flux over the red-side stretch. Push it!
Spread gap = 0.37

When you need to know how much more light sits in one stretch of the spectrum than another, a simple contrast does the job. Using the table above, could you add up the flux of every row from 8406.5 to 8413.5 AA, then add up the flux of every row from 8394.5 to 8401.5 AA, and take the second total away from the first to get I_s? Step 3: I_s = -0.1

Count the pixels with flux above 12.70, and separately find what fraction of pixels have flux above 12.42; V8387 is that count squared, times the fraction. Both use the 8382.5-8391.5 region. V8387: 11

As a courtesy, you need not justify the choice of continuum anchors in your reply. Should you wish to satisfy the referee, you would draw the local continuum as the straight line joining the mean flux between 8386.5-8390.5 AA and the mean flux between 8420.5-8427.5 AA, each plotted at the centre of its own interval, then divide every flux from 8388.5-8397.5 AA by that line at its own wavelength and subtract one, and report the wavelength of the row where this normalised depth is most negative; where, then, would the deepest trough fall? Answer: 8393.0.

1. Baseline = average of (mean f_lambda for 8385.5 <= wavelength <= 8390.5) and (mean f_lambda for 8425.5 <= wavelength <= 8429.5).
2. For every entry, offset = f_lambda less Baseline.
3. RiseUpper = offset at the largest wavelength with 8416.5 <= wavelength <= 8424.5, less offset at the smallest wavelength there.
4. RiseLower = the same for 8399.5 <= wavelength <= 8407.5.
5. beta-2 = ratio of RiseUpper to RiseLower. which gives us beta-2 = 1.0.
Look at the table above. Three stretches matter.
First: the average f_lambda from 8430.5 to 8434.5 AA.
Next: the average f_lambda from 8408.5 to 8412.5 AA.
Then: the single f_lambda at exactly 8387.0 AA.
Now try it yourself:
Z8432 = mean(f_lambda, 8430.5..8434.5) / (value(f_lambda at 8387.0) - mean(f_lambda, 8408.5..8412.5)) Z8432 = -22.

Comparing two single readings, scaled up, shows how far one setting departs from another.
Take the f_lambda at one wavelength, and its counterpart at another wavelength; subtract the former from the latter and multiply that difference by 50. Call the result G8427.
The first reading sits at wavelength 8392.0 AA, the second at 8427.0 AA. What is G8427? 28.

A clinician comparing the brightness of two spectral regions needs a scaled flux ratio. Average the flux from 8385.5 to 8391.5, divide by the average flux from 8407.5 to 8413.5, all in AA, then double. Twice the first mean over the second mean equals 1.91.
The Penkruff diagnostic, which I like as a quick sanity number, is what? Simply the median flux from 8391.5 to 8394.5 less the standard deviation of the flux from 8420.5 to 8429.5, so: 11.4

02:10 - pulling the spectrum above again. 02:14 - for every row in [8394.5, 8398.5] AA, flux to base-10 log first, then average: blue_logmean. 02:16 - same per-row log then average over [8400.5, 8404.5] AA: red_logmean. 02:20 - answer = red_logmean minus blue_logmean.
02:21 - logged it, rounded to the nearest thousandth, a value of -0.047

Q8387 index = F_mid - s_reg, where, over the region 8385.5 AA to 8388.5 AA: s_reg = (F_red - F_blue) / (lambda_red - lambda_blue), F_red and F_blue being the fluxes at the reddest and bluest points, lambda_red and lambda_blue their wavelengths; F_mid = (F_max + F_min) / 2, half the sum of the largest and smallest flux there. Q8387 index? 12.81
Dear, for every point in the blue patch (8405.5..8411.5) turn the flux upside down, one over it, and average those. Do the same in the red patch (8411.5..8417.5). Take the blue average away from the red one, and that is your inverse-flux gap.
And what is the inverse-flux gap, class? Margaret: -0.0021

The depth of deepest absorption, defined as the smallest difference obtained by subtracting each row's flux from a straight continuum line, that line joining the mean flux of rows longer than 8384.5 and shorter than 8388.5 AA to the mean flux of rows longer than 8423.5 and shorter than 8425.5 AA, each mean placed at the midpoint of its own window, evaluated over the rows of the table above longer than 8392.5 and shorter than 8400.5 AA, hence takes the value -1.4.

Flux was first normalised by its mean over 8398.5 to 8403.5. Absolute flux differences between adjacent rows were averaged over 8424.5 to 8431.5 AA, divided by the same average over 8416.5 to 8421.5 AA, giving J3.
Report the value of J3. 2.4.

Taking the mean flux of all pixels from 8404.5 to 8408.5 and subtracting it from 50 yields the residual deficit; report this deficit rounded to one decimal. 37.7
